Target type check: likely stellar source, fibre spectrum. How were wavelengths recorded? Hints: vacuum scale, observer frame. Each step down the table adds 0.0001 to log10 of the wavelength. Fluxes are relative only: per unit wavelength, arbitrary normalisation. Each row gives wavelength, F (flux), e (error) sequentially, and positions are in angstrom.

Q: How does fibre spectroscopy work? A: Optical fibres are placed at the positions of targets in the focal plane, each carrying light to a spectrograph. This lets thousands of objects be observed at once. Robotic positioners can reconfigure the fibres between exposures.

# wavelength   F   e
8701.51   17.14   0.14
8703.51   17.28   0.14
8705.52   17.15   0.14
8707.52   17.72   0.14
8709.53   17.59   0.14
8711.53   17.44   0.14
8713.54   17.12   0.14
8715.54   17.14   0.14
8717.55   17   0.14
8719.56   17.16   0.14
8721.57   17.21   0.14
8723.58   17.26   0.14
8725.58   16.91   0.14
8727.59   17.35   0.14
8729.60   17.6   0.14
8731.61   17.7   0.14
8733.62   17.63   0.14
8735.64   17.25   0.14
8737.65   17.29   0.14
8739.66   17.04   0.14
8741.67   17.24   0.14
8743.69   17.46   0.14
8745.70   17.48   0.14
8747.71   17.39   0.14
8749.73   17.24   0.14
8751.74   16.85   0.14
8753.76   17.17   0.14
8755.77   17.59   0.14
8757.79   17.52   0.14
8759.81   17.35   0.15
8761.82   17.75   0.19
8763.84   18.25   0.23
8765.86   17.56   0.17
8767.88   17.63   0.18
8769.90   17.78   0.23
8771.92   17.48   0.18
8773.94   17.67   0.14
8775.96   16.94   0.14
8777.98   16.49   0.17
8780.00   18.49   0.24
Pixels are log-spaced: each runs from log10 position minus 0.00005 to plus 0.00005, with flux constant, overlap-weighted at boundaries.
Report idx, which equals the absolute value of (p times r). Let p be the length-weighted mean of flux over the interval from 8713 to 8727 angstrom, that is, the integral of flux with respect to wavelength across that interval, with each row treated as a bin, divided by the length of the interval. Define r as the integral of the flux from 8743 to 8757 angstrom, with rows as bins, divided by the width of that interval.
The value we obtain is 297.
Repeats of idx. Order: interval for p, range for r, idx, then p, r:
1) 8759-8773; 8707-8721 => 306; 17.7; 17.3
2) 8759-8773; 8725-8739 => 308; 17.7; 17.4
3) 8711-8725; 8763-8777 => 302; 17.2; 17.6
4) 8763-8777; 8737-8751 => 305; 17.6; 17.3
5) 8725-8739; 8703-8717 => 302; 17.4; 17.3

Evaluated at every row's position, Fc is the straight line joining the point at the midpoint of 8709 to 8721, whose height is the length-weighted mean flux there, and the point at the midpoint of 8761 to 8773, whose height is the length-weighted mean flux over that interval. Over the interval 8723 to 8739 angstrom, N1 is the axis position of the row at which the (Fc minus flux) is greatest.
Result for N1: 8725.58 angstrom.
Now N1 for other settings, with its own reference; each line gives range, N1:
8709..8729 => 8725.58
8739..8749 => 8739.66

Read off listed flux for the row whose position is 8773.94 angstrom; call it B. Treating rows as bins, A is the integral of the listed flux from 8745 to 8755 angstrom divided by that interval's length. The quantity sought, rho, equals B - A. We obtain 0.4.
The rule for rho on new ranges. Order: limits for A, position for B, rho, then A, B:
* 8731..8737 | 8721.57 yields -0.3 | 17.5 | 17.21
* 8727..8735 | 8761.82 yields 0.2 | 17.5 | 17.75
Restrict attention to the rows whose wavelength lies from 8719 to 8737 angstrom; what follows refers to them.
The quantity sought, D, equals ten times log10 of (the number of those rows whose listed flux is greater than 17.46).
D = 4.8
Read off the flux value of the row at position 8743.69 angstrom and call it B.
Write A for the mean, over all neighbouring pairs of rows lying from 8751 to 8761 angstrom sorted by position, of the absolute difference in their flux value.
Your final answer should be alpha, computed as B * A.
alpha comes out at 4.3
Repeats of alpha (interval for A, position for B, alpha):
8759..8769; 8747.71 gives 7.2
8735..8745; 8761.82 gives 3.2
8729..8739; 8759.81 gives 2.6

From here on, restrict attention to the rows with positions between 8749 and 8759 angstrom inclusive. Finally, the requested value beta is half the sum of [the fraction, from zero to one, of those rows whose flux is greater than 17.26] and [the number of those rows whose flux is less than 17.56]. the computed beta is 2.2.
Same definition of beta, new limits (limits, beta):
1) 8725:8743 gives 3.3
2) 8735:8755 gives 5.2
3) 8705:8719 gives 2.7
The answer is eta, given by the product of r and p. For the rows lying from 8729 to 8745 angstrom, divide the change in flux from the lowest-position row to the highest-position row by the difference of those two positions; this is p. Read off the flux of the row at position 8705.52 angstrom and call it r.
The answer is -0.2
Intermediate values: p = -0.01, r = 17.15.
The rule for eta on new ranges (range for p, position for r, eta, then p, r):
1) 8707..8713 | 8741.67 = -1.2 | -0.07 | 17.24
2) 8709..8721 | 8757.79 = -0.8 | -0.04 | 17.52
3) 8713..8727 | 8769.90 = -0.3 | -0.02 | 17.78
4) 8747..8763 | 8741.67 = 0.4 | 0.03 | 17.24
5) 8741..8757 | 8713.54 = 0.4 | 0.02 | 17.12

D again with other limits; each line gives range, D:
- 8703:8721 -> 3.0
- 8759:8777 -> 8.5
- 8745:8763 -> 6.0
